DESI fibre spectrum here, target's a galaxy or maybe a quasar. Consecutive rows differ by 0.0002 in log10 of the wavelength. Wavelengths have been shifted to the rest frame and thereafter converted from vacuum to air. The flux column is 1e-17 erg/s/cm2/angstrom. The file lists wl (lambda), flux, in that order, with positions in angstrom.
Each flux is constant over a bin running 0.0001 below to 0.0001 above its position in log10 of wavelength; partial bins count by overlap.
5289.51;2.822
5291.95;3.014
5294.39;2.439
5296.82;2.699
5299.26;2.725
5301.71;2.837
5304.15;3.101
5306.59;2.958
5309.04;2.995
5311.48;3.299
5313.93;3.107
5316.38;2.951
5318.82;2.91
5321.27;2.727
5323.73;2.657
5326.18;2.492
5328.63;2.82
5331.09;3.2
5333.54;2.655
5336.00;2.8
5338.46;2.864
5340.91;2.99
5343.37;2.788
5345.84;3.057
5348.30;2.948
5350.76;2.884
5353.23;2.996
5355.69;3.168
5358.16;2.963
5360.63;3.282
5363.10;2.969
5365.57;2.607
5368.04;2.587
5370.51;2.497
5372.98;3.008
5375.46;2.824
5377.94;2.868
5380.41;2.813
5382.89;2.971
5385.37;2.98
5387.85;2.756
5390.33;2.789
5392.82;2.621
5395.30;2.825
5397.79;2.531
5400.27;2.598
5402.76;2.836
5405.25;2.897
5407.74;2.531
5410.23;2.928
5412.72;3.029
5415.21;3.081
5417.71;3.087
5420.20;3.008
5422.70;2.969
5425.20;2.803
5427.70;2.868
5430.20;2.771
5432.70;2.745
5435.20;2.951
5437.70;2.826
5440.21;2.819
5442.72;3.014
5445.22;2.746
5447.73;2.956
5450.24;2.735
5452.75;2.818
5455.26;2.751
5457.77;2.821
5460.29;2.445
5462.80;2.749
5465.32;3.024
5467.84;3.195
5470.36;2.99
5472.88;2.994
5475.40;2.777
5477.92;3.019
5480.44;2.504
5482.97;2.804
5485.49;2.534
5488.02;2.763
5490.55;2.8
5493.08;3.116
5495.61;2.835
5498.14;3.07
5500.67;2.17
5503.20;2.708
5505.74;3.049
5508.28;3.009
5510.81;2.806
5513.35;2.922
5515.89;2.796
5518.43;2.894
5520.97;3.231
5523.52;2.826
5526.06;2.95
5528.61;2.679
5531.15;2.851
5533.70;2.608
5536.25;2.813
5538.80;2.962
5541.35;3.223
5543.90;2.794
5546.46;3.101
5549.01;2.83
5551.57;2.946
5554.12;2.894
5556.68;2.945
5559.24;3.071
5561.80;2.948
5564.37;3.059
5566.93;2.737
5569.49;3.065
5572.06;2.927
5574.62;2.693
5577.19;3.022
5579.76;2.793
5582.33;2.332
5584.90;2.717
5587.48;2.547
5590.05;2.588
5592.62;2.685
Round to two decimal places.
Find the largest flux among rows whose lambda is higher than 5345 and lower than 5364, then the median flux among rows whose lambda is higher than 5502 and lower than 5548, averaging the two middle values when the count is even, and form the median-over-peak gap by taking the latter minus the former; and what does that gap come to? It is -0.41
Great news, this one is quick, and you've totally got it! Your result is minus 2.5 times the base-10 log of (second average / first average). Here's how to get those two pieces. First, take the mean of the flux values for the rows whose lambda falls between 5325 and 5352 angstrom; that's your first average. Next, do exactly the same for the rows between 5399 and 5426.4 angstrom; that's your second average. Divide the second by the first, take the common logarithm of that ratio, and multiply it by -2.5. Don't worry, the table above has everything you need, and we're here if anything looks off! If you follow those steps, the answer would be -0.01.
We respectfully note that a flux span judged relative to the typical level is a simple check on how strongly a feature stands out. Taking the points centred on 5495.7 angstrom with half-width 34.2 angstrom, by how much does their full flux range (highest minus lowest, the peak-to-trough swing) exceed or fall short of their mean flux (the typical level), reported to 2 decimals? -1.80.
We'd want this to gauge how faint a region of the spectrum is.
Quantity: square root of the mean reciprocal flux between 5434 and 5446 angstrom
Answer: 0.590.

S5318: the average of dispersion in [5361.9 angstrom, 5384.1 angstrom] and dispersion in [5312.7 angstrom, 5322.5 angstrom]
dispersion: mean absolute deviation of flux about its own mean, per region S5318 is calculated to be 0.129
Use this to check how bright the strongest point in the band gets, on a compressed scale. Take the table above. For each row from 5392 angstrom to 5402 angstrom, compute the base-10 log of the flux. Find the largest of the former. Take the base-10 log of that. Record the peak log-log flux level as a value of -0.346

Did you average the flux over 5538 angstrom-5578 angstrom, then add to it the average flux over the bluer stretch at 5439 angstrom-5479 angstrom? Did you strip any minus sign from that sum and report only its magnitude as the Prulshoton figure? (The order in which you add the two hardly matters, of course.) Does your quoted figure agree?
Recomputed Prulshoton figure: 5.82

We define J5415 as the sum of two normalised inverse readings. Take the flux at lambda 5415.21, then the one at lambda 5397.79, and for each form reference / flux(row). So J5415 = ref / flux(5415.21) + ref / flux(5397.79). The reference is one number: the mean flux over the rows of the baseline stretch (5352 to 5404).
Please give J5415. 2.04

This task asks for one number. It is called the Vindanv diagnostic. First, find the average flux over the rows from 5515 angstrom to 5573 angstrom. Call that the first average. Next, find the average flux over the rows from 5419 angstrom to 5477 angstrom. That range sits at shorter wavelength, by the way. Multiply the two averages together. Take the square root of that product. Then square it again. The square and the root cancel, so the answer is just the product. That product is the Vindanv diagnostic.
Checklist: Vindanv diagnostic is 8.35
